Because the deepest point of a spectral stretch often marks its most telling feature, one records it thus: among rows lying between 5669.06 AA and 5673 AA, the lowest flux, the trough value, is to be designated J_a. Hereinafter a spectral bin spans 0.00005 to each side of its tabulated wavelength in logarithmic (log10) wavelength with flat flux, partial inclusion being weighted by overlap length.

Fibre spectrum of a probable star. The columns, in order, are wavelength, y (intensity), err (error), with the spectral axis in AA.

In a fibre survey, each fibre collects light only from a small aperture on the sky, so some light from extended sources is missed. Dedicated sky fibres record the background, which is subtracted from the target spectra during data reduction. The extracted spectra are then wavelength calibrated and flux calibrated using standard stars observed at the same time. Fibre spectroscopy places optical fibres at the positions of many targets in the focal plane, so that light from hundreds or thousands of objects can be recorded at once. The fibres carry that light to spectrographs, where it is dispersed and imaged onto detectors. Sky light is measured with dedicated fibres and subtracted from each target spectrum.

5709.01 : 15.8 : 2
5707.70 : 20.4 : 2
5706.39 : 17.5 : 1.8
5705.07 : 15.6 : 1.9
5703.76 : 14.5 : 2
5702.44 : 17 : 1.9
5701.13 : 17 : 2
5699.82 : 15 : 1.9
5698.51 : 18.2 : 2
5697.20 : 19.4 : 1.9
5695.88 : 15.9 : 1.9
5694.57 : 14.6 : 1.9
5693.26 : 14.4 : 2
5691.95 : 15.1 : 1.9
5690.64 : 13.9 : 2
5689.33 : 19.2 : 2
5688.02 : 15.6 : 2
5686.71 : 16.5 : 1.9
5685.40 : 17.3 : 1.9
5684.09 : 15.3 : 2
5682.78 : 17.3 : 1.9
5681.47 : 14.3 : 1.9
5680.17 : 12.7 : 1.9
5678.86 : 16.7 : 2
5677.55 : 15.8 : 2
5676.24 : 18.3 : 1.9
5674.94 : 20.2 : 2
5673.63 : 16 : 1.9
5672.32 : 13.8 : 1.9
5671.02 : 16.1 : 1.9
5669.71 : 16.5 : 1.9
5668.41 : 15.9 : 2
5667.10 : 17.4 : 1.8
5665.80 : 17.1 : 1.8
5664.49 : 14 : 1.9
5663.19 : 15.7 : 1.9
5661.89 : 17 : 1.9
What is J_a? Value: 13.8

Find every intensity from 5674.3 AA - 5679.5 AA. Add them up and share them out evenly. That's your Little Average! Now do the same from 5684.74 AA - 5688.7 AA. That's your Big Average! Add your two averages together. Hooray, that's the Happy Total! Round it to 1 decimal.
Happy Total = 34.2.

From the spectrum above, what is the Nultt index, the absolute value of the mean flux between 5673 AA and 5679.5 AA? 17.4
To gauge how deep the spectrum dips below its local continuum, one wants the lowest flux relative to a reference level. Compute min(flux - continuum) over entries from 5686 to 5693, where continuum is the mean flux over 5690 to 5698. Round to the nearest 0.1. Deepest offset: -1.7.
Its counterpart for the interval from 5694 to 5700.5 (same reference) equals -1.0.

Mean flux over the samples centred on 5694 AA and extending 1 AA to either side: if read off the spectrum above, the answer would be 14.5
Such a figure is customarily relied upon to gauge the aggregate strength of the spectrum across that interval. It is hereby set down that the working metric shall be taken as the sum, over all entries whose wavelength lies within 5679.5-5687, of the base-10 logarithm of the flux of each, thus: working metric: 7.14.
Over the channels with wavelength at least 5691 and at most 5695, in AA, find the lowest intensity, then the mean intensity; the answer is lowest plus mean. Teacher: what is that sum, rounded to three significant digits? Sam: 29.1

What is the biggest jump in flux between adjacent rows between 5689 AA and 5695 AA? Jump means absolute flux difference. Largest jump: 5.3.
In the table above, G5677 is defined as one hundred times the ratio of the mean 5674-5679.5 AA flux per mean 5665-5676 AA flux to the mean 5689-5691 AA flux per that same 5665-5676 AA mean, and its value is 107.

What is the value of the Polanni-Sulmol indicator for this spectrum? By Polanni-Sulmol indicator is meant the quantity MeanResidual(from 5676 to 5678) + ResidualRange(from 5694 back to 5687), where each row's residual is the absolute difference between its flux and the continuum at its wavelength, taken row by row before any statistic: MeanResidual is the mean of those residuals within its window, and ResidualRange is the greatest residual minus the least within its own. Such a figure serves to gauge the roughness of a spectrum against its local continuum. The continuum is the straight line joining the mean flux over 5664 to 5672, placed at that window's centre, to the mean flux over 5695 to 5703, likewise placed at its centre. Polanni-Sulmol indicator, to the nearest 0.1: 3.0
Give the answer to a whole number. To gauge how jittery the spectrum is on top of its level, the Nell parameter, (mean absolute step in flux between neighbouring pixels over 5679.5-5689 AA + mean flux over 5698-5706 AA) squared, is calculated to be 322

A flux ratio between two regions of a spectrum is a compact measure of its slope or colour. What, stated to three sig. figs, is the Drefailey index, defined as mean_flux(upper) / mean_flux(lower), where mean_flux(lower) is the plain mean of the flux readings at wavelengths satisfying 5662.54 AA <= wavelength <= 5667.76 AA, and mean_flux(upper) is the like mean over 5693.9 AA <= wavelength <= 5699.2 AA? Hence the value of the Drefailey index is 1.06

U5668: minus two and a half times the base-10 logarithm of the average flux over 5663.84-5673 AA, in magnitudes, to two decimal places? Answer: -3.00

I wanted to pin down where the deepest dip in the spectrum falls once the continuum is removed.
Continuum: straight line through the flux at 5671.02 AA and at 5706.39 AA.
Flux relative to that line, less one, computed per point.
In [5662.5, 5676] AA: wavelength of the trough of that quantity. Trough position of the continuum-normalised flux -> 5672.32 AA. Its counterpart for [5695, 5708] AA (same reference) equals 5703.76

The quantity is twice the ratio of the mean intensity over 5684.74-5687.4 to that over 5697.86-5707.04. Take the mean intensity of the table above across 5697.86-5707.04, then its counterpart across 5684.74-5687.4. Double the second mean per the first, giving 2.06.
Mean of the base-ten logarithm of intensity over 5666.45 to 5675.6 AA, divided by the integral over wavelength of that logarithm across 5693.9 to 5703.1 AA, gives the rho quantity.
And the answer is 0.108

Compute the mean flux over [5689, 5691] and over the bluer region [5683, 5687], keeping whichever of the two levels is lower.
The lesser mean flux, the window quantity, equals 16.4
